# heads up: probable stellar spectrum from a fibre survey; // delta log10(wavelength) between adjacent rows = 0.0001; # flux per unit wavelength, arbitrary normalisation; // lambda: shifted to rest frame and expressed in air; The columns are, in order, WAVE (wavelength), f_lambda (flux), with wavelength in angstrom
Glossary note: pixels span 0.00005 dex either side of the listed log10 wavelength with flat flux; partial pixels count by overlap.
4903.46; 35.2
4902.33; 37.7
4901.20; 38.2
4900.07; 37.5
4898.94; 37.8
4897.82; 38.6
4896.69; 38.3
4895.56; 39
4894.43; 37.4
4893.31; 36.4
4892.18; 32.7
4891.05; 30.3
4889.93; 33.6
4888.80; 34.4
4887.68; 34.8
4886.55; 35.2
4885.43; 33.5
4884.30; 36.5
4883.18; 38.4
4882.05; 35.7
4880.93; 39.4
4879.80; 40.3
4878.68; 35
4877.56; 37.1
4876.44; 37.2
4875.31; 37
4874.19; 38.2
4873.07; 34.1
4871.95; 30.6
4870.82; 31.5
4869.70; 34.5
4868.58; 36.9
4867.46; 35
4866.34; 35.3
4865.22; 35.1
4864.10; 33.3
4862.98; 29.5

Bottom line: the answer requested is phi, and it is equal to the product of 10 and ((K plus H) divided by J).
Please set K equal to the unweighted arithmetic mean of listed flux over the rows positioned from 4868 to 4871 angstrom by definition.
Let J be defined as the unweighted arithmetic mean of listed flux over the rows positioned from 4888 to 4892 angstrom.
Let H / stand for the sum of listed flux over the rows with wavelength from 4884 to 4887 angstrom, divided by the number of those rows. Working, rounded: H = 35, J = 32.8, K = 34.3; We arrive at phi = 21.2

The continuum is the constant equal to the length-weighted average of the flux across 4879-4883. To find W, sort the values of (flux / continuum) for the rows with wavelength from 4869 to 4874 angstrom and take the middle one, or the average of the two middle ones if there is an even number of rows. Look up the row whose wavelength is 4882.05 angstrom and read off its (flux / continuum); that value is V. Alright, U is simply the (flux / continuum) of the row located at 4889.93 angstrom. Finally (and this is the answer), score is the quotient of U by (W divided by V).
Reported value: 0.96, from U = 0.88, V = 0.93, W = 0.86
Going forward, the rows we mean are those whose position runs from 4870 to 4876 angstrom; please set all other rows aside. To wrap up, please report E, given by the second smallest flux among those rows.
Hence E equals 31.5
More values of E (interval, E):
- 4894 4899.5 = 37.8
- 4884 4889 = 34.4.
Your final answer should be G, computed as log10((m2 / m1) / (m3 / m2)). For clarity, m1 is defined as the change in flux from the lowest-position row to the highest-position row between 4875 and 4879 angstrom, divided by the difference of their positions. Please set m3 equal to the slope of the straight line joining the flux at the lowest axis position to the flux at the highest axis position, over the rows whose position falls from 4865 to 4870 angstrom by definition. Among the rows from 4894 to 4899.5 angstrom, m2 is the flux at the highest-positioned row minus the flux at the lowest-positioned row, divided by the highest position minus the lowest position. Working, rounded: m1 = -0.6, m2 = 0.1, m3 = -0.1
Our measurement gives -1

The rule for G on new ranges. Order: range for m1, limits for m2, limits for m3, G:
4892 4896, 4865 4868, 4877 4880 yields -3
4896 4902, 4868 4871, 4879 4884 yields 3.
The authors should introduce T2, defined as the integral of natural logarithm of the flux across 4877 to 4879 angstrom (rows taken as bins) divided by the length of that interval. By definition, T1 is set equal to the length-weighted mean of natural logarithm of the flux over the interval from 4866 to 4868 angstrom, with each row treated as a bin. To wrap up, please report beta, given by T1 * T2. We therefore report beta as 12.8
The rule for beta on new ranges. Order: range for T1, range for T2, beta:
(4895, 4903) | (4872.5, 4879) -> 13.1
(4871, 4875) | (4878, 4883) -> 12.8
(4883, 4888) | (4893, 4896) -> 13.0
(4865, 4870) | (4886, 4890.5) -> 12.6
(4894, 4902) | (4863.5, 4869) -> 12.9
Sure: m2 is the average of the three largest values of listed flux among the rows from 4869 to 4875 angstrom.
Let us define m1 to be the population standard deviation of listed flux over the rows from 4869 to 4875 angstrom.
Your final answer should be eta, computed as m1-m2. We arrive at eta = -33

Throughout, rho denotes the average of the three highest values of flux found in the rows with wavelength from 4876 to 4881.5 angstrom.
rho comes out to 39.0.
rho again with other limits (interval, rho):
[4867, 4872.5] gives 35.5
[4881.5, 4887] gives 36.9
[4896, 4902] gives 38.4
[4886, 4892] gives 34.8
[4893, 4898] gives 38.6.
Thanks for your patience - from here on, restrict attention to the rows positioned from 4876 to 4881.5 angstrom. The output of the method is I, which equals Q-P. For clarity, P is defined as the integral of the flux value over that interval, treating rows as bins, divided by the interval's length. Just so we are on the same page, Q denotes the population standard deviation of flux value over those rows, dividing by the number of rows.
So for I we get -36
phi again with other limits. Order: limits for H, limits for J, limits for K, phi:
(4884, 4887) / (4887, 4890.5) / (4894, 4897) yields 21.4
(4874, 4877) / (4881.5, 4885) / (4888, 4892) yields 19.1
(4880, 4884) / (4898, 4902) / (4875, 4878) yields 19.8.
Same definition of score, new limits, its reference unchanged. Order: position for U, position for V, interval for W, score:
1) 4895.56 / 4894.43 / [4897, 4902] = 1.00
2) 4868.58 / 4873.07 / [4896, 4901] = 0.87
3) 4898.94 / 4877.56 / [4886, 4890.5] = 1.06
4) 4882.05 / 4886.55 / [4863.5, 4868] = 0.94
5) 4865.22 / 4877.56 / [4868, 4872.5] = 1.03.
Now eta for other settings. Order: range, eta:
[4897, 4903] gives -38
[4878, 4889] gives -37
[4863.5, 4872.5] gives -34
